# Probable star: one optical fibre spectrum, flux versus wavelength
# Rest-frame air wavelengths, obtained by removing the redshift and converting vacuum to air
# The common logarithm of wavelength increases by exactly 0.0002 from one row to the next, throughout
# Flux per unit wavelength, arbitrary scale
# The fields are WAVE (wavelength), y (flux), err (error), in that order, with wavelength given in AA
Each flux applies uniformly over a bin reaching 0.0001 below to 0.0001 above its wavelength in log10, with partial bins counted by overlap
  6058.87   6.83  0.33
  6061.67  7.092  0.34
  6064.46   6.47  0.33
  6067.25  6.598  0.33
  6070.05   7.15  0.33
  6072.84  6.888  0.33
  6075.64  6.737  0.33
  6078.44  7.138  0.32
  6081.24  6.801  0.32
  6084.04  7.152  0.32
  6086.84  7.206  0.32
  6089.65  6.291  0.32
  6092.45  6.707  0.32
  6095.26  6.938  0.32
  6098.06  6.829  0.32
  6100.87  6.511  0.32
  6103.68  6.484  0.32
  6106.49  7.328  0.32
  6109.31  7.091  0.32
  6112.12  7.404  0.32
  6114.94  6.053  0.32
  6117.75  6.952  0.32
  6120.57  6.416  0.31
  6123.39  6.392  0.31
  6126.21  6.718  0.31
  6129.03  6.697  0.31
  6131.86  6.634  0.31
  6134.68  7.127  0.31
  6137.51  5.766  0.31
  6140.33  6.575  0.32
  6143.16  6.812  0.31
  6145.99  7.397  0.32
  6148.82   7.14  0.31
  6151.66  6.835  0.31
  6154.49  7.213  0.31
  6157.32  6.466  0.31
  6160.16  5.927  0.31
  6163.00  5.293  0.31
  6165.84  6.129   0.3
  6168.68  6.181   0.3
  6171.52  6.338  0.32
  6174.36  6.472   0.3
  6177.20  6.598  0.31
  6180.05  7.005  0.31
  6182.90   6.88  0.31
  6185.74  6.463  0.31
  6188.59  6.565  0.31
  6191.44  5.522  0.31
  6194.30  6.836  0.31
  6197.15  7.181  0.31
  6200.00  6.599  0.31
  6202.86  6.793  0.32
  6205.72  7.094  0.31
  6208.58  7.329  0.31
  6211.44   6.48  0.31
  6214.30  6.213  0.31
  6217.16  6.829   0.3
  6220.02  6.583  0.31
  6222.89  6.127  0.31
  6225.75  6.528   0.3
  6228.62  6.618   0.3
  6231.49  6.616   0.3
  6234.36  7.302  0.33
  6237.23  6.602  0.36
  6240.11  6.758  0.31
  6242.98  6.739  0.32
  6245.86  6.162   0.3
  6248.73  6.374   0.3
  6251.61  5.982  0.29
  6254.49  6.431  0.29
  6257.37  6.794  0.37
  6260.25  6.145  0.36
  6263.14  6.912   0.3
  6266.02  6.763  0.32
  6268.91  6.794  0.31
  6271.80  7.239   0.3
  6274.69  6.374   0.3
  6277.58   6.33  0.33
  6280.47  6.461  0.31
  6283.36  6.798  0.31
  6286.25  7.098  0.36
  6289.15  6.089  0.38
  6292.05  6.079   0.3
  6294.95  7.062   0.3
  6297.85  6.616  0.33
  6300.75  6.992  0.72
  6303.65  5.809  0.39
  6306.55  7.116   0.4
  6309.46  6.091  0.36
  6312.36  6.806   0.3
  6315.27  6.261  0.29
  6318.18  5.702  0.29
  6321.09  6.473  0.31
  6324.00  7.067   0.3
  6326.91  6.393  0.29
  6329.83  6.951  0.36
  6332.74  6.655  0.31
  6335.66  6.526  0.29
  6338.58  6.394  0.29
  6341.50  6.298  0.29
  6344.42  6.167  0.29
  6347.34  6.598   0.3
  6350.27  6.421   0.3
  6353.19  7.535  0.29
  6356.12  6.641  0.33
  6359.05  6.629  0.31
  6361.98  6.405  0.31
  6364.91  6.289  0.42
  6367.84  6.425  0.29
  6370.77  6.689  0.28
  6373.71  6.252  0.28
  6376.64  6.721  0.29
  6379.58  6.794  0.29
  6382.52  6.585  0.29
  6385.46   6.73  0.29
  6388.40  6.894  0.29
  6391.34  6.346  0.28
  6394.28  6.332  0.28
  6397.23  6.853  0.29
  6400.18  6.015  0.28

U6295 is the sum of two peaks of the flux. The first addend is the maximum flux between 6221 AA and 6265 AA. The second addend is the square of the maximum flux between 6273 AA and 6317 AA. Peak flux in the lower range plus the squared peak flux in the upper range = 58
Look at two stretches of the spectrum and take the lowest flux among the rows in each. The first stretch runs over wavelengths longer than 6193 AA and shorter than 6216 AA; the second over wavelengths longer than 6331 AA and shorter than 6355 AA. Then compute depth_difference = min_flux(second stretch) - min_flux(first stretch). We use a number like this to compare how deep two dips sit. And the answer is 0.0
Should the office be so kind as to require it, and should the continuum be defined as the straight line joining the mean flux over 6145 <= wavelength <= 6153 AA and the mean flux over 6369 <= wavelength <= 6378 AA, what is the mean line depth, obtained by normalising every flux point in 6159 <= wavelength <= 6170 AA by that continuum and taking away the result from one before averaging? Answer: 0.17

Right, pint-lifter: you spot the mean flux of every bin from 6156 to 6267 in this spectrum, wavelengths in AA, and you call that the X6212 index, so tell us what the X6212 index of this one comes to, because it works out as 6.53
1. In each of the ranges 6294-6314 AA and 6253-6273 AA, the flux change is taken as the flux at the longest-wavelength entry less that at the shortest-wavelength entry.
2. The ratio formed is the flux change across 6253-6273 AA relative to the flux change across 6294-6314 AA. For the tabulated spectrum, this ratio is -3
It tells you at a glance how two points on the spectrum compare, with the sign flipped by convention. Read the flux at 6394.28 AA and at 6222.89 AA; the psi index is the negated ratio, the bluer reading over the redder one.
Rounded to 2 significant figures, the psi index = -0.97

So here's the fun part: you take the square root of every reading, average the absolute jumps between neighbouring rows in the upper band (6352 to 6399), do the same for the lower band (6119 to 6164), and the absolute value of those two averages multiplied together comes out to 0.0048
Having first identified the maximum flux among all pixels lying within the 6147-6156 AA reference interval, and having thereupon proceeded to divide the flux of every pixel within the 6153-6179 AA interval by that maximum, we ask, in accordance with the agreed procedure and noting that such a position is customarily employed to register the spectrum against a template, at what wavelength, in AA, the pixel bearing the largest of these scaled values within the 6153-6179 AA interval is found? 6154.49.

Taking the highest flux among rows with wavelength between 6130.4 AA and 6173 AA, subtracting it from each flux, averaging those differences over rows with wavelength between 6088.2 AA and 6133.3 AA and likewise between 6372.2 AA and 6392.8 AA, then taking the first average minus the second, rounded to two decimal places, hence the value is 0.10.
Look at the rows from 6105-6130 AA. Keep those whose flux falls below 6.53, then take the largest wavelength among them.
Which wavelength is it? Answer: 6123.39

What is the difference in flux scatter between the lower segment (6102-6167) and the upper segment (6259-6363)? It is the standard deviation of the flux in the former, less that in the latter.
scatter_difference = 0.14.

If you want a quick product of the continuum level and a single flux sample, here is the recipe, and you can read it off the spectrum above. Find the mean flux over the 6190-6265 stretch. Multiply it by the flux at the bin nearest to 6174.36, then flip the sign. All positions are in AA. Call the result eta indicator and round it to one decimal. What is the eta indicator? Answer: -42.7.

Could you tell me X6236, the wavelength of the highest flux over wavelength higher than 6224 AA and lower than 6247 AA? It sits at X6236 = 6234.36 AA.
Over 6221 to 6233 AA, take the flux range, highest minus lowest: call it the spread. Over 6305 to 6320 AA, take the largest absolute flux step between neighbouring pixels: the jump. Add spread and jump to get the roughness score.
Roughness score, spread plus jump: 1.52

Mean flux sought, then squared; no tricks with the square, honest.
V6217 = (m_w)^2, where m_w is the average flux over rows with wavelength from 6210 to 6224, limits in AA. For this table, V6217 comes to 42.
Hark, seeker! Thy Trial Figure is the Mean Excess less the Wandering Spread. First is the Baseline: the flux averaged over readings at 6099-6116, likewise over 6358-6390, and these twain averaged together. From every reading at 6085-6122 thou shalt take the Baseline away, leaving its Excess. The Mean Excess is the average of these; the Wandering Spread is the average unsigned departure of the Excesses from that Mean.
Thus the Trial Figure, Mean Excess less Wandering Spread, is -0.26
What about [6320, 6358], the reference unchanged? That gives -0.34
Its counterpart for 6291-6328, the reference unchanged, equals -0.61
